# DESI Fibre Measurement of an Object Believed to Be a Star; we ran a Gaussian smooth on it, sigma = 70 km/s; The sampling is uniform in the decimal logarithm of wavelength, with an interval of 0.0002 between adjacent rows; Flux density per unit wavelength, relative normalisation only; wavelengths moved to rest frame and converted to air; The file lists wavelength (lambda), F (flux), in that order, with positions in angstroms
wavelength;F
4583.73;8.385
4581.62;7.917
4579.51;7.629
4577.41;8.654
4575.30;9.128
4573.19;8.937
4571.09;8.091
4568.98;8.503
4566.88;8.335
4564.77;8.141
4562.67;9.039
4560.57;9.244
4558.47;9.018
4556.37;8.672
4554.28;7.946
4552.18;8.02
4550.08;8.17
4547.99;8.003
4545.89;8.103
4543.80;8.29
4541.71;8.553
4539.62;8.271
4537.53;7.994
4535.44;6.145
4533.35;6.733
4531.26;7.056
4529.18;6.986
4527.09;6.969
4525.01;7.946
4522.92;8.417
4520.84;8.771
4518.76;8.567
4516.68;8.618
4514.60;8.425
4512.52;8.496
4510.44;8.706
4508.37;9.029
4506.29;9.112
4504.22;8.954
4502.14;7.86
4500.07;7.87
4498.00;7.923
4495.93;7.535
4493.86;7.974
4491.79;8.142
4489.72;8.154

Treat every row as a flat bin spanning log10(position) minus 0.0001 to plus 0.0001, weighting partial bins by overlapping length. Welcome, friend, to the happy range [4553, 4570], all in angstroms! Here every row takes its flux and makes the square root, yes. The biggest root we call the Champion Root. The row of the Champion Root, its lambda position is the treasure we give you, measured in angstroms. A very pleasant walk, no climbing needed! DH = 4560.57 angstroms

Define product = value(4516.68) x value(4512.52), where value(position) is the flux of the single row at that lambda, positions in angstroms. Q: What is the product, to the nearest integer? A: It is 73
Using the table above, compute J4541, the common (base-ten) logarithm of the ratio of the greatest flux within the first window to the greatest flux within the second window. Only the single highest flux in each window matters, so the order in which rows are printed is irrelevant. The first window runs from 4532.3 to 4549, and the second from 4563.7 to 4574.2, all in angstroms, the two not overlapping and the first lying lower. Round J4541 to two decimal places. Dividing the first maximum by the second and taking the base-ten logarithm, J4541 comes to -0.02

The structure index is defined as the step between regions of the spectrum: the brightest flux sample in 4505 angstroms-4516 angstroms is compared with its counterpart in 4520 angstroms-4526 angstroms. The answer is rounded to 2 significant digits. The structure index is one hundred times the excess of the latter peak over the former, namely -34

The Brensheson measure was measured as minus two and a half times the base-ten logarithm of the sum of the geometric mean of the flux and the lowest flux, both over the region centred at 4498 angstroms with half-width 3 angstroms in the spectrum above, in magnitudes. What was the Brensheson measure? -2.96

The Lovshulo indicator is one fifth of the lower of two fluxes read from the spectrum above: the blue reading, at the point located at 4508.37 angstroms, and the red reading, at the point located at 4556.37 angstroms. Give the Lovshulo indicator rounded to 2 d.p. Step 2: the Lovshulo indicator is 1.73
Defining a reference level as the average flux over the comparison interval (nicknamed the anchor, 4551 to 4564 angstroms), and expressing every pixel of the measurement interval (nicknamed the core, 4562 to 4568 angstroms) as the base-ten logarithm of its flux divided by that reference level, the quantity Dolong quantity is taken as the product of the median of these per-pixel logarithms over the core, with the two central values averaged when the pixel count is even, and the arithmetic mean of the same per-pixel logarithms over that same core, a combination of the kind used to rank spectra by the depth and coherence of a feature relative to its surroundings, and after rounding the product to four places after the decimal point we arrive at 0.0001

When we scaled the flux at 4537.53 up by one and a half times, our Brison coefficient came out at 12.0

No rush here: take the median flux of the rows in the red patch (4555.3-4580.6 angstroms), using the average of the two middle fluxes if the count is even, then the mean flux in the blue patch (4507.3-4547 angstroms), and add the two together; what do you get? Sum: 16.7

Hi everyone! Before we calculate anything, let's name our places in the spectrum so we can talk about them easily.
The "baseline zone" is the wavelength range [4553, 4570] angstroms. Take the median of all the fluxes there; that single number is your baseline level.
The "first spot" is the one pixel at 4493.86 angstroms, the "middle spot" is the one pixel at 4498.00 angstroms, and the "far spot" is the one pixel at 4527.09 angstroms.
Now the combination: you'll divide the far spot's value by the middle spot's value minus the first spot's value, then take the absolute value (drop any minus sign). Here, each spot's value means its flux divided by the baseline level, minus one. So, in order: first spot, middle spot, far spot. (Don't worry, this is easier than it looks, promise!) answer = 31.7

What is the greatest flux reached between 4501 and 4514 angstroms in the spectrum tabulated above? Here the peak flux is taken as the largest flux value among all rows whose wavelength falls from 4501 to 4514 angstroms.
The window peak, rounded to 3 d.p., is 9.112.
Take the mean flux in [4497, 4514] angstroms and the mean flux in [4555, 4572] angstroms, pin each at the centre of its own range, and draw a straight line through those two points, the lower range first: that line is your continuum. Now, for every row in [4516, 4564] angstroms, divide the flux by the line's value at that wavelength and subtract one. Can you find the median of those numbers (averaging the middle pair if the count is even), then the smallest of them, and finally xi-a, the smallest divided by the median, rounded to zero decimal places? 6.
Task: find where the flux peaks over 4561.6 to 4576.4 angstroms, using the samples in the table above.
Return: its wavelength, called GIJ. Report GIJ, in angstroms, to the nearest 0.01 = 4575.30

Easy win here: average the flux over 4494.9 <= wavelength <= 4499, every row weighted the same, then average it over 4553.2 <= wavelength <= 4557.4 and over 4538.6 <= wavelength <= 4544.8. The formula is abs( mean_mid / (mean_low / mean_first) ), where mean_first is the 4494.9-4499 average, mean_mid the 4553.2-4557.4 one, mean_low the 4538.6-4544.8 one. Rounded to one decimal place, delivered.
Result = 7.7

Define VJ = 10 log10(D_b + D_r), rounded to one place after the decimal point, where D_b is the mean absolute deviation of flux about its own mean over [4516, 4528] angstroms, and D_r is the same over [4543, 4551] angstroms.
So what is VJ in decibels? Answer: -2.3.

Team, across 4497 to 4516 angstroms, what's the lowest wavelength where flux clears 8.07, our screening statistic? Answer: 4504.22 angstroms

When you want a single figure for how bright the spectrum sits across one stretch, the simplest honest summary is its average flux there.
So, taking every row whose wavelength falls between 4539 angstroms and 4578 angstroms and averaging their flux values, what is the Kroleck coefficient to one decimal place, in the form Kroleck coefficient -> 8.5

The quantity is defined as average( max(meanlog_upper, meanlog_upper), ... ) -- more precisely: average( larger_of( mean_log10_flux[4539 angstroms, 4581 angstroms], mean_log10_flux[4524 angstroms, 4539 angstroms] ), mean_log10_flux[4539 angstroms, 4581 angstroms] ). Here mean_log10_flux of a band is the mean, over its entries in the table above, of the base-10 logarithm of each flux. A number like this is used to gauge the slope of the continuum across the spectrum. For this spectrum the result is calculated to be 0.926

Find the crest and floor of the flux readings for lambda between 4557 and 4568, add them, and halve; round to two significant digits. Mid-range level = 8.7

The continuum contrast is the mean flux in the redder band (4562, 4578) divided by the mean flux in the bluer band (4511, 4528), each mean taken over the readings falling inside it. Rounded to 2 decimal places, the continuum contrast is 1.04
